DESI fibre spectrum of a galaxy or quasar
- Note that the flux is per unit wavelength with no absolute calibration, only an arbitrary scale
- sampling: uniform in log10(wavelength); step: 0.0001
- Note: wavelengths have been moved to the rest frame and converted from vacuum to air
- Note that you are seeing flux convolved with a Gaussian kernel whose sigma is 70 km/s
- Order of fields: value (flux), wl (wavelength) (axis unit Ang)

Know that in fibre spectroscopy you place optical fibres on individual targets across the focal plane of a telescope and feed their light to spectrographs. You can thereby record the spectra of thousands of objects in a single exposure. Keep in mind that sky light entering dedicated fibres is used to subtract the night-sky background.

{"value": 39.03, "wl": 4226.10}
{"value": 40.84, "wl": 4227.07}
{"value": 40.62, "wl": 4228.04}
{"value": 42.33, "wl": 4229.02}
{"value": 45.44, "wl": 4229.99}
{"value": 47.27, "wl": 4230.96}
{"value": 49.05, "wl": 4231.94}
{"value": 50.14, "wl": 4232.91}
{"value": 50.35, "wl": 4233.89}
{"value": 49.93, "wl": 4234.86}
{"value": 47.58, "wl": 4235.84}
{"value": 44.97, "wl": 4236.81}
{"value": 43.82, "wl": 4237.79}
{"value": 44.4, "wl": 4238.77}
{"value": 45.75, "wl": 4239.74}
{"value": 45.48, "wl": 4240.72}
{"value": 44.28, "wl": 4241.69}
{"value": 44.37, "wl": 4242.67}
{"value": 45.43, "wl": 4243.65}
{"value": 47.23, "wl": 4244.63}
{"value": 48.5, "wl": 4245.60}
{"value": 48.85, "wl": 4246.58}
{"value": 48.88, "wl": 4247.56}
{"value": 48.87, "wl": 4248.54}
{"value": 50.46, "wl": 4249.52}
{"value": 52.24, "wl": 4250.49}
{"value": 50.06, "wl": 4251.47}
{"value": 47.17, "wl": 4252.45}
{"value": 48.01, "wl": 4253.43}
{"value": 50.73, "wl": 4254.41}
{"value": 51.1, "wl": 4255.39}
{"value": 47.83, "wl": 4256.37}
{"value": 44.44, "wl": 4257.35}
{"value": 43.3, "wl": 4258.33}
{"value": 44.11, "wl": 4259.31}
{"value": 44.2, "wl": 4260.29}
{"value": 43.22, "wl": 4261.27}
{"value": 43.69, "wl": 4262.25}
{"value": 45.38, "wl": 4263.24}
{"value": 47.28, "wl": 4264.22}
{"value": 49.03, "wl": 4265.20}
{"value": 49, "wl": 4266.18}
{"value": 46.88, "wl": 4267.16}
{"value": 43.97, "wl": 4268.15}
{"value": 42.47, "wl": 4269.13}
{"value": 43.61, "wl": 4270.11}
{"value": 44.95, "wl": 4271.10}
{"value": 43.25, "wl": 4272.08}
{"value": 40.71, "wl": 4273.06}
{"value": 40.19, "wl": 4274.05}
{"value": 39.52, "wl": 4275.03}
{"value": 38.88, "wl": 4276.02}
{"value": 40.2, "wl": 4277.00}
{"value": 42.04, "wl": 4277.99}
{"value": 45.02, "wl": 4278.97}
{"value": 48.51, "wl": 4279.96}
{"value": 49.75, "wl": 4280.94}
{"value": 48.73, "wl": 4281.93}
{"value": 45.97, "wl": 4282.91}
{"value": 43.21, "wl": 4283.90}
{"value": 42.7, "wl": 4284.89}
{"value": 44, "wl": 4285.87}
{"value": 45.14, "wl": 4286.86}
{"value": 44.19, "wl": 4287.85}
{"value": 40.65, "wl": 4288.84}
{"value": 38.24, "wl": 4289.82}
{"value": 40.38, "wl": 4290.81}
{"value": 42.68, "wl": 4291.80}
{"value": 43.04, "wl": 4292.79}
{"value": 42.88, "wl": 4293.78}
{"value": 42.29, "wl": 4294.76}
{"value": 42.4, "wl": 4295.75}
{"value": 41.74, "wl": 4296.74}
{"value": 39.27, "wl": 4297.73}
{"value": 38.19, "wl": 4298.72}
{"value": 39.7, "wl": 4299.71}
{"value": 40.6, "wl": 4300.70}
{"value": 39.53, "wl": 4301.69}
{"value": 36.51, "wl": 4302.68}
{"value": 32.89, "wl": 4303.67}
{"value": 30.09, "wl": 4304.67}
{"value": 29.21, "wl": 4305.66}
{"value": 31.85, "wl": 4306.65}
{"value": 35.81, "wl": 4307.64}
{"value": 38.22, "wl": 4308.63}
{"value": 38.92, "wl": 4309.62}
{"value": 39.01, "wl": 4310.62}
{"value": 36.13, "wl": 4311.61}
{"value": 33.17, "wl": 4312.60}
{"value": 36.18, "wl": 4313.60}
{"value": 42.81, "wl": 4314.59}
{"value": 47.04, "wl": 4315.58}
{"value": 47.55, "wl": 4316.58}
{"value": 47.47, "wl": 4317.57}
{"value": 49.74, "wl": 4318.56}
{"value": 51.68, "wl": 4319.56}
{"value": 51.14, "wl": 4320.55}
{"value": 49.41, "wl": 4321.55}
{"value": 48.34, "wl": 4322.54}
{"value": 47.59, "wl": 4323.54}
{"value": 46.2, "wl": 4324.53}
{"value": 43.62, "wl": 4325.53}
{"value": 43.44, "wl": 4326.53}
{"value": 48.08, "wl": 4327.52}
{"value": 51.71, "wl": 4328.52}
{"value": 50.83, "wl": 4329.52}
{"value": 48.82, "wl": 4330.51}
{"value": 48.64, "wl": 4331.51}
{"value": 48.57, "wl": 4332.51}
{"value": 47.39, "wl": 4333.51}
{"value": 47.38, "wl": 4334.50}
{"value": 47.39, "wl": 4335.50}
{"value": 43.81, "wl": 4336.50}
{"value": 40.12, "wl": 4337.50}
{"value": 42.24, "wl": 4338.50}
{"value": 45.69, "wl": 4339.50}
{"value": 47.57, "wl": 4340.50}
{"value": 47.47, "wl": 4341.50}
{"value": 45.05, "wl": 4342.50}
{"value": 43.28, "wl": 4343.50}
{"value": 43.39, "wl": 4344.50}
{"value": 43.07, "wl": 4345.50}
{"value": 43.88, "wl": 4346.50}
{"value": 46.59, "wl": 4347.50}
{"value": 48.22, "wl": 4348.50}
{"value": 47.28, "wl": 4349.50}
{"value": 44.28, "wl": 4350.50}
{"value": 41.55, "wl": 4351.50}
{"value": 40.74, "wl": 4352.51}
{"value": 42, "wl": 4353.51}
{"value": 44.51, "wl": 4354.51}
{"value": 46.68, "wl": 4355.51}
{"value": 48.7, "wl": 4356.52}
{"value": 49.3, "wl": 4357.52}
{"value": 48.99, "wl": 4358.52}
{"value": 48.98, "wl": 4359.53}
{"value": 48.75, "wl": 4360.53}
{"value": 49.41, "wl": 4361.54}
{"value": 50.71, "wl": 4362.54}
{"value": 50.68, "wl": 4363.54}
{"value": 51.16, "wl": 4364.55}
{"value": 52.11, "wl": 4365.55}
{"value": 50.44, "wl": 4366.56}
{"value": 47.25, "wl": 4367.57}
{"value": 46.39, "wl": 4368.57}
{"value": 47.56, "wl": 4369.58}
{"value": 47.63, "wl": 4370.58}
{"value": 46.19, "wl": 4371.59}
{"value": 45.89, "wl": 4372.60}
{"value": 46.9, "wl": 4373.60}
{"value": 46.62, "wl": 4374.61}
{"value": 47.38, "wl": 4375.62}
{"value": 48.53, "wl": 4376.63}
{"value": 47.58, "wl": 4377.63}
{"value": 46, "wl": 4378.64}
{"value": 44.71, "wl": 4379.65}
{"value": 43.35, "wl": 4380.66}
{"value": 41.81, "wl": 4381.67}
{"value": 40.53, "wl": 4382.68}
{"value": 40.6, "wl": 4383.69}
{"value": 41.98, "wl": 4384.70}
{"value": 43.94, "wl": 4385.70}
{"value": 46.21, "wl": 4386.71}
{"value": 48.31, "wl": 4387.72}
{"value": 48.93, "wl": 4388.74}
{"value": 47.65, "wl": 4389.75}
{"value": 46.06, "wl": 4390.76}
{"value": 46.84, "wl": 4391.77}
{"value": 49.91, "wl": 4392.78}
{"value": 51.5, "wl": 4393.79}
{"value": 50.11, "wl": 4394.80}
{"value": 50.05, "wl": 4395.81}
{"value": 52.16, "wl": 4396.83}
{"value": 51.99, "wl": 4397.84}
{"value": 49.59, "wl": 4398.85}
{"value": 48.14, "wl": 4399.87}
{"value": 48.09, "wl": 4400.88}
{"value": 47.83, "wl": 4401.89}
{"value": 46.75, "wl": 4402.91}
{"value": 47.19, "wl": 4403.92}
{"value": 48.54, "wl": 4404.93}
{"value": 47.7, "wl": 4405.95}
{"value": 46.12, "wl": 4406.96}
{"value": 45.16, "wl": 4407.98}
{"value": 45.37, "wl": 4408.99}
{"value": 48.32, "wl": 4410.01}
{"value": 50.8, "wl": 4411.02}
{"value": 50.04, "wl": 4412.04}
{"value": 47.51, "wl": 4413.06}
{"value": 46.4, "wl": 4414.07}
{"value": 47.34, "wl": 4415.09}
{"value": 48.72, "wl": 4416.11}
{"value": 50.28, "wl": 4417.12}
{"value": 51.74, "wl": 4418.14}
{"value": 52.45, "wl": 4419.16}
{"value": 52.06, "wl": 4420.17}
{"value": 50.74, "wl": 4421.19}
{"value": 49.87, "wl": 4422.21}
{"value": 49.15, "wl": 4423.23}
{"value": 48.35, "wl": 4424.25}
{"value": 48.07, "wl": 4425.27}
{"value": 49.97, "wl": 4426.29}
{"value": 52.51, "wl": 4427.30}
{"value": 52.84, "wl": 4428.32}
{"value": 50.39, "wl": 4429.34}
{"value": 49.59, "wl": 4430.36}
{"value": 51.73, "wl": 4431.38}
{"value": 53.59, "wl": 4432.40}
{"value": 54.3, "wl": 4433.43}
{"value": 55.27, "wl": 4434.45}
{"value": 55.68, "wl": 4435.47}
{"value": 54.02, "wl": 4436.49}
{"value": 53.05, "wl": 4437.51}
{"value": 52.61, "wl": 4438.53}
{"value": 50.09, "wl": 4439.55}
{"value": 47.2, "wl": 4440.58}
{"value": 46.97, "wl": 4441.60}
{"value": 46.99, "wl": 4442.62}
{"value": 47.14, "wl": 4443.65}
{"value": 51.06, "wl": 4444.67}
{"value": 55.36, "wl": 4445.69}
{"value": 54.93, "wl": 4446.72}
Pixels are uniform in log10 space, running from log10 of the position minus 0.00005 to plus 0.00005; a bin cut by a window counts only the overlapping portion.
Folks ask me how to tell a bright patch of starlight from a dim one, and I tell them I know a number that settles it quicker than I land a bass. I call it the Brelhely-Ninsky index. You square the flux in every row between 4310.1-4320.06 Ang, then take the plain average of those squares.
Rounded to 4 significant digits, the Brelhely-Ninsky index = 1894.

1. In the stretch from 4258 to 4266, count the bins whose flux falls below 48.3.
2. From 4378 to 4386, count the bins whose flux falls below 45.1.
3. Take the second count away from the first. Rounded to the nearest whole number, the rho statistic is 0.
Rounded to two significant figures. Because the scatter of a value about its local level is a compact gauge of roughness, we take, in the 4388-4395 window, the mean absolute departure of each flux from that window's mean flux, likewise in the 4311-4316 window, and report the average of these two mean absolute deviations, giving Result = 3.1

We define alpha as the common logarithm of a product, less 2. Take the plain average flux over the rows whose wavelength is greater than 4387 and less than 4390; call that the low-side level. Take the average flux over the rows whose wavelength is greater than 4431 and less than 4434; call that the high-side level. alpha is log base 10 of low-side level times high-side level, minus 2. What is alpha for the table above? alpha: 1.41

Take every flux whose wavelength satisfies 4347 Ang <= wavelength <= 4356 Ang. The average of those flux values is 45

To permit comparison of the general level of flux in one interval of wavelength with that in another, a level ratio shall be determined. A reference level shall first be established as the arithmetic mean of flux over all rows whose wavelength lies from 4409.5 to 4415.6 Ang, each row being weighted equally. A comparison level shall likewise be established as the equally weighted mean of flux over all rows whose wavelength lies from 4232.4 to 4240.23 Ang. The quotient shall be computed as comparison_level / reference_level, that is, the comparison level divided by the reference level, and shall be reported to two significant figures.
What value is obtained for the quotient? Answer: 0.97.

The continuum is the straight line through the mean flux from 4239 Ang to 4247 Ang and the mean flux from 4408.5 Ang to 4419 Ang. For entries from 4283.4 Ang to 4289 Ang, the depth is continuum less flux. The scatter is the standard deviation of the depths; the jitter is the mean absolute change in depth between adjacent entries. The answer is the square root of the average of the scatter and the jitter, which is 1.2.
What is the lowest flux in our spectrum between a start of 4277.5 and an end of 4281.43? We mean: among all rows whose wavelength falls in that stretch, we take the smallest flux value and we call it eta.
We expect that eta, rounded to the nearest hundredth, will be 42.04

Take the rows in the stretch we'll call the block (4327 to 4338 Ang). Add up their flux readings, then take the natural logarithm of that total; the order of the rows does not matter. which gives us 6.26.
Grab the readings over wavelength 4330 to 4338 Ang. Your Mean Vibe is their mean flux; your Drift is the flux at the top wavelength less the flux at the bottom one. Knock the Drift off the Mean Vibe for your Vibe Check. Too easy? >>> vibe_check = 55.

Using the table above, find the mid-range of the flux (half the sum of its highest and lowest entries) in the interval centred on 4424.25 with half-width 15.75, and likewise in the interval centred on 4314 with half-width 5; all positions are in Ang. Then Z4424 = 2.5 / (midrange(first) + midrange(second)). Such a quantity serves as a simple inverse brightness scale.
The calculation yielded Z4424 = 0.0272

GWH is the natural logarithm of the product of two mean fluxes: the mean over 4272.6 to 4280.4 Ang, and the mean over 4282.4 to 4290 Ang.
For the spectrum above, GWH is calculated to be 7.50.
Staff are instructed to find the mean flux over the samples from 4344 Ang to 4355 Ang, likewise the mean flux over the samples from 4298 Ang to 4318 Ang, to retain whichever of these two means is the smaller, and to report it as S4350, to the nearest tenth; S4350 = 38.0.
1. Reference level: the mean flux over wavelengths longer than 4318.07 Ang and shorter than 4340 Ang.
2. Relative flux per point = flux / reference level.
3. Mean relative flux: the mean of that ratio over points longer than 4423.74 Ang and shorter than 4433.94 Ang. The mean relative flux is 1.08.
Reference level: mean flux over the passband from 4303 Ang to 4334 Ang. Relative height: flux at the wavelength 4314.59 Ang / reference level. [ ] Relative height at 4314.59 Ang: 0.99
